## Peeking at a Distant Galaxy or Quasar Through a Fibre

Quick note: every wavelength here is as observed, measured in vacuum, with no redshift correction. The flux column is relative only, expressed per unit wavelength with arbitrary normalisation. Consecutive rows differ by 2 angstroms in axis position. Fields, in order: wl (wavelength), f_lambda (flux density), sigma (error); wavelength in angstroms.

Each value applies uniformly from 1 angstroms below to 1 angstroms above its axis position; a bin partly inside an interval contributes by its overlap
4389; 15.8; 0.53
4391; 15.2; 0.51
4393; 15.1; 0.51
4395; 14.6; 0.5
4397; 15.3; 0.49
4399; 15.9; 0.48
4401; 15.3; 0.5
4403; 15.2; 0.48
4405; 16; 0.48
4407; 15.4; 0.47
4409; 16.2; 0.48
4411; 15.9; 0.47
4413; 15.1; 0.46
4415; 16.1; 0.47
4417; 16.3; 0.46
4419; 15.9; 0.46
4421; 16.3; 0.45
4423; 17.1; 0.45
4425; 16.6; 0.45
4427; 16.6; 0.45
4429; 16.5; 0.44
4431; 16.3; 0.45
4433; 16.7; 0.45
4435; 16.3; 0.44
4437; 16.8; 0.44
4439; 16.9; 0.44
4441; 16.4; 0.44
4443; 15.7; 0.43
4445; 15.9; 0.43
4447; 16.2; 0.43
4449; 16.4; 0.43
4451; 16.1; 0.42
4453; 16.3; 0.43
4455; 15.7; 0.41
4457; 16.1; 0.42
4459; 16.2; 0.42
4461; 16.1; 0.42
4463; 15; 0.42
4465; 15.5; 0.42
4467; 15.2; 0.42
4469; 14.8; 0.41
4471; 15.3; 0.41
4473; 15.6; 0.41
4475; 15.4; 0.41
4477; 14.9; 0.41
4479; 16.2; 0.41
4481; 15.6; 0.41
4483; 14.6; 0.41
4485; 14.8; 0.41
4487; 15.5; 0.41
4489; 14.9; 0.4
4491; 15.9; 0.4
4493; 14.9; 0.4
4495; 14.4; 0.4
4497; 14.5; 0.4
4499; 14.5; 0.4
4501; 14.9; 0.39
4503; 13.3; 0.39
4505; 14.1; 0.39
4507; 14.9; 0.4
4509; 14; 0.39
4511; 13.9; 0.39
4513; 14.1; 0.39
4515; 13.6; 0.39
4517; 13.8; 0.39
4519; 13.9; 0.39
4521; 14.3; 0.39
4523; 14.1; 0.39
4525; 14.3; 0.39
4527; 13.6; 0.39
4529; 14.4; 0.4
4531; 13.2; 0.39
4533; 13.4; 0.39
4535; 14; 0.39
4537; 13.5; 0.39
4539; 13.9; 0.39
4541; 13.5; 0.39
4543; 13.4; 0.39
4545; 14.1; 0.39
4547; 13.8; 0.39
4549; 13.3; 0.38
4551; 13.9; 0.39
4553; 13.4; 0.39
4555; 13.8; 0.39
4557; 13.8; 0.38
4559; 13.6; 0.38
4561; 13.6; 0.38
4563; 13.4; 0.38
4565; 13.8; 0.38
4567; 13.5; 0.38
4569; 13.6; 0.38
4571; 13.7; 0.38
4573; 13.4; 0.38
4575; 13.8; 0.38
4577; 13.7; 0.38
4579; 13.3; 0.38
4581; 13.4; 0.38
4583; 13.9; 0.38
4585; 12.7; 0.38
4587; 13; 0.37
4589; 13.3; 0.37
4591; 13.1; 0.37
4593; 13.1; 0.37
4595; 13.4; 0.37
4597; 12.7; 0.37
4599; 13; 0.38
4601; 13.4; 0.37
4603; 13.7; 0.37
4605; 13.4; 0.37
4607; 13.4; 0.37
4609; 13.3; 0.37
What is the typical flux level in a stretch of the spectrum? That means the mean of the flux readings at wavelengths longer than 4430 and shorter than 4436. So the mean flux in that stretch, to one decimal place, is 16.4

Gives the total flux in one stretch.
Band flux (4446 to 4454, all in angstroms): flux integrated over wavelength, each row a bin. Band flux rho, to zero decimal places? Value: 130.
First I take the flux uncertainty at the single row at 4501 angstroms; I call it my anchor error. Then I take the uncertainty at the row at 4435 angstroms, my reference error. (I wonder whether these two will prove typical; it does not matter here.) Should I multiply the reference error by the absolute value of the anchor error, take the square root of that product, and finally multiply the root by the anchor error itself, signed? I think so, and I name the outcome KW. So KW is 0.162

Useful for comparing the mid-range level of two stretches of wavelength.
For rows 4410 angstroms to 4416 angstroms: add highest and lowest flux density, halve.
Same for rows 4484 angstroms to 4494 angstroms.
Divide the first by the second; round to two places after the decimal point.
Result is 1.02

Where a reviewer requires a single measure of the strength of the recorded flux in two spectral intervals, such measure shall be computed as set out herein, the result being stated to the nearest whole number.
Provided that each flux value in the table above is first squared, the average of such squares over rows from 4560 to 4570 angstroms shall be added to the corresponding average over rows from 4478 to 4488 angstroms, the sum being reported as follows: 420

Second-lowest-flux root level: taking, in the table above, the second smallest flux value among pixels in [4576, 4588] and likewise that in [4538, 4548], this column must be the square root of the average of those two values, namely 3.64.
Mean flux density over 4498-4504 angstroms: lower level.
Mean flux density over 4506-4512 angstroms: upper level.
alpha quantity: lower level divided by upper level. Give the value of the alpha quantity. 1.00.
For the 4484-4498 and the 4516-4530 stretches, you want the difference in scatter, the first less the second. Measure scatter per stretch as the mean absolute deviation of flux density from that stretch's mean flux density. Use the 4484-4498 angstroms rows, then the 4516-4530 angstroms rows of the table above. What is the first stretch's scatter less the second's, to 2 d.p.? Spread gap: 0.16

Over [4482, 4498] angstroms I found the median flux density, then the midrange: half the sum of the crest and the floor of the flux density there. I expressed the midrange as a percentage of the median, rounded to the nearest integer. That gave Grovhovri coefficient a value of 102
